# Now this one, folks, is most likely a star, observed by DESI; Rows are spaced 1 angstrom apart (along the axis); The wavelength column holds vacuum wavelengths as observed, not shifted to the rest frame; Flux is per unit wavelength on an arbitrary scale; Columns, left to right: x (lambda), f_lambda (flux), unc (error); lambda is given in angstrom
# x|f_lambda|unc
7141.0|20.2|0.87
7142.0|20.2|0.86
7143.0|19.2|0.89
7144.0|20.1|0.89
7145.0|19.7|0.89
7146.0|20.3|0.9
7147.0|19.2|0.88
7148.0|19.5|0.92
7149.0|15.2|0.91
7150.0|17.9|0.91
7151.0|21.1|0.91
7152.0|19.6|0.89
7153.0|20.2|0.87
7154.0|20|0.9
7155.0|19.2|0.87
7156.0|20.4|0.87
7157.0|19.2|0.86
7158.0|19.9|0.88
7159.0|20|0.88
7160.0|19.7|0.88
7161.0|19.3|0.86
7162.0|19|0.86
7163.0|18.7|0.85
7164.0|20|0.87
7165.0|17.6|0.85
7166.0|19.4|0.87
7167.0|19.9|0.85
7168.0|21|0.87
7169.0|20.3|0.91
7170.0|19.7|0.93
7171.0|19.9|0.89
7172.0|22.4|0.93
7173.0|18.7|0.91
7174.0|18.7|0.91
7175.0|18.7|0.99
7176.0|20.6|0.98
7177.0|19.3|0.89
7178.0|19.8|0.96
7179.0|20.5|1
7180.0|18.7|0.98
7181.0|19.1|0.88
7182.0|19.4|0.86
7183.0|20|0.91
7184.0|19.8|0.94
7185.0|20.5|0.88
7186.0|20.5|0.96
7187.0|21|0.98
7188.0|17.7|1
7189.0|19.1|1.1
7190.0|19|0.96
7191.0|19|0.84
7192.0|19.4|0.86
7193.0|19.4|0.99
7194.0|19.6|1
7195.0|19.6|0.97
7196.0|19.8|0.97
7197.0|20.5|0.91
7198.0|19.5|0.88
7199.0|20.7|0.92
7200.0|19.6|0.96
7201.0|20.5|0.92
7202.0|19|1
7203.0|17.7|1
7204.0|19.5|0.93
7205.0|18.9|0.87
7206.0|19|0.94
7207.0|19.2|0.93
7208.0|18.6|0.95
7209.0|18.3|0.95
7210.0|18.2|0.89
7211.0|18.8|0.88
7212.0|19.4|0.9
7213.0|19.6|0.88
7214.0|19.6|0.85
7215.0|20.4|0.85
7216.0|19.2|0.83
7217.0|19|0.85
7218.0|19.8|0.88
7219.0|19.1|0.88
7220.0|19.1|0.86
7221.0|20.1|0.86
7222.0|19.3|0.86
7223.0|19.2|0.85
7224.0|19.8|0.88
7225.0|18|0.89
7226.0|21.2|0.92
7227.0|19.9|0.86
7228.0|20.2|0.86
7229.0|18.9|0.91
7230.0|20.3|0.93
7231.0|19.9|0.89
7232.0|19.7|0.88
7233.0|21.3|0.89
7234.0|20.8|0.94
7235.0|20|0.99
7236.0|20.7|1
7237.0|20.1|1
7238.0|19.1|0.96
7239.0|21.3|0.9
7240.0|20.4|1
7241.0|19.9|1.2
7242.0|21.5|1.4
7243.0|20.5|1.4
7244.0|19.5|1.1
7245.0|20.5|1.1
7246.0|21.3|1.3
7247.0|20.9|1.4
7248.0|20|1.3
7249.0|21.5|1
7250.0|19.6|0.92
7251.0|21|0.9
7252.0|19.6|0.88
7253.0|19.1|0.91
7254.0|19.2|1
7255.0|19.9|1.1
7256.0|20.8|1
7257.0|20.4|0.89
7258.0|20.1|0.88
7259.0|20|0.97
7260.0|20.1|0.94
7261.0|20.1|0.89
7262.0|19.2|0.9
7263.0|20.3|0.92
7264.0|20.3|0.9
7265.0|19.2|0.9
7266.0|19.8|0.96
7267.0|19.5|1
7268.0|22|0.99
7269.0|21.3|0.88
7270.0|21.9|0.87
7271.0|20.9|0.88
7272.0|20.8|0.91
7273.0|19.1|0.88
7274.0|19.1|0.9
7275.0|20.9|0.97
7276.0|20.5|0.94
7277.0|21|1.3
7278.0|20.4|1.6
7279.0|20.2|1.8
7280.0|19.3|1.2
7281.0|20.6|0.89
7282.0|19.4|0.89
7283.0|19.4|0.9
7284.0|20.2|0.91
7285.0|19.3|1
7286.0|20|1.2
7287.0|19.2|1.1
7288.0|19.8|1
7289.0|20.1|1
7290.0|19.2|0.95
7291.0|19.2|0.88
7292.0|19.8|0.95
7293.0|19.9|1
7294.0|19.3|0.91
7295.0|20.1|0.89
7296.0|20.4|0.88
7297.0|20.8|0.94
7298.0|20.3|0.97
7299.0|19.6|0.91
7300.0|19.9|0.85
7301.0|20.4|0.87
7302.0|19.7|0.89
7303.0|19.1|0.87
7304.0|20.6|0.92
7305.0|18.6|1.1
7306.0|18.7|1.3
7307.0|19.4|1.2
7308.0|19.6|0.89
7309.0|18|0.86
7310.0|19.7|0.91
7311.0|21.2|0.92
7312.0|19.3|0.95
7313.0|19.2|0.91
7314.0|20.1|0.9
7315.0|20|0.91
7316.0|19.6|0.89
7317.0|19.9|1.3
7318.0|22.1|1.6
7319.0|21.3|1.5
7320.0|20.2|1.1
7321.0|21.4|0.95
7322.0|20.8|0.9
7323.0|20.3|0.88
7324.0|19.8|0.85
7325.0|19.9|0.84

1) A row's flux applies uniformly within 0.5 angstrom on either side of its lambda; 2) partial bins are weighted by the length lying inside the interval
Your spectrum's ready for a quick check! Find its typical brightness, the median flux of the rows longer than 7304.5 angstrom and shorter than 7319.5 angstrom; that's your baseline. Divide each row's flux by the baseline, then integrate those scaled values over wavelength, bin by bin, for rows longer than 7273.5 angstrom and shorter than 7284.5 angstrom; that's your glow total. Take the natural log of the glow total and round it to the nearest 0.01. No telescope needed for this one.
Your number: 2.42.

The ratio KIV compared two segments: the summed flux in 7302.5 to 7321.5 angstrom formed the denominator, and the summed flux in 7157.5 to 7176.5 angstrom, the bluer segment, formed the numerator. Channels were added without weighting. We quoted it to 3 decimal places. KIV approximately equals 0.988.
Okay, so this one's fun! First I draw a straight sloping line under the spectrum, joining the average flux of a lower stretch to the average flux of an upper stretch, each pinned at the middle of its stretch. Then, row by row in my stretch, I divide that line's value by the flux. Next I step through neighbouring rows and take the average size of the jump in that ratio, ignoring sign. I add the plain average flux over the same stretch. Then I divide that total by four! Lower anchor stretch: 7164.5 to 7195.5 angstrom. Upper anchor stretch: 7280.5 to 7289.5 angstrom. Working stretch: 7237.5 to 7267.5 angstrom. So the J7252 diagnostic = 5.0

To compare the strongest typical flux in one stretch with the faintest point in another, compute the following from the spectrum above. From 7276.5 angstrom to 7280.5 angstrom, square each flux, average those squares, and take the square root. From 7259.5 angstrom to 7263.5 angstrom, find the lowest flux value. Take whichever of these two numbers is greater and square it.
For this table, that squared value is 409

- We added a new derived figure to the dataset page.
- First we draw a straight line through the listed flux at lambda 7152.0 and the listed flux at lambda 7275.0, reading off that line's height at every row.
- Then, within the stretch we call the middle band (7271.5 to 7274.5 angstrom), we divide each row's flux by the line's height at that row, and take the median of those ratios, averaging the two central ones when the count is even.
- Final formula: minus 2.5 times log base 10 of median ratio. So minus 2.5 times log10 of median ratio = 0.10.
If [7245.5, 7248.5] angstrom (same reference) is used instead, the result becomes -0.02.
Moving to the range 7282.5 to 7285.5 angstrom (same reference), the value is 0.09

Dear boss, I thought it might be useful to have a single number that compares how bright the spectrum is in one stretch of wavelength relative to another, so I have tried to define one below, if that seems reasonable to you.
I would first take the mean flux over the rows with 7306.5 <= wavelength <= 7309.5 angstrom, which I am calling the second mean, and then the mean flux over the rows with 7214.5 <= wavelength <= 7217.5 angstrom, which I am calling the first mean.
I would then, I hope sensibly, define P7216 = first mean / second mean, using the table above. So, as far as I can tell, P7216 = 1.03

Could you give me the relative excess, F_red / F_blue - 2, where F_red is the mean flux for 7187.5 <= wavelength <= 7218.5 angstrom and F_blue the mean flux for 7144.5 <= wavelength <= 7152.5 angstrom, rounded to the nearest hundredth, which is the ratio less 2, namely -0.99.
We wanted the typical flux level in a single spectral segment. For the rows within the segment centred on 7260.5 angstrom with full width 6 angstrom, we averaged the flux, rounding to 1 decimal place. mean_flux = 20.0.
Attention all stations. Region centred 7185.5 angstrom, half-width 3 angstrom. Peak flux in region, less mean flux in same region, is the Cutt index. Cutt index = 1.1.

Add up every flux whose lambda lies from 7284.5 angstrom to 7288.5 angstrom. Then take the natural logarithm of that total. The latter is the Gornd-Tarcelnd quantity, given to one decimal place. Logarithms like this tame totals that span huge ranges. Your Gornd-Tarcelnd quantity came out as 4.4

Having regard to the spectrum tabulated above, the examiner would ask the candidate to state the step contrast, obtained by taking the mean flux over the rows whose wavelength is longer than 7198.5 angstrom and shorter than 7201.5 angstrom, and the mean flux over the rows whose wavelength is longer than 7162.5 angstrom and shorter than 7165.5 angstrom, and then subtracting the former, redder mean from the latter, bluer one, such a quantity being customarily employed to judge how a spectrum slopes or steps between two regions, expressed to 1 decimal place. -1.5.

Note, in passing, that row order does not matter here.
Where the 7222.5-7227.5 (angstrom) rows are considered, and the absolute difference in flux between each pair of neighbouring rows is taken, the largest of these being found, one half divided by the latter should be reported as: 0.16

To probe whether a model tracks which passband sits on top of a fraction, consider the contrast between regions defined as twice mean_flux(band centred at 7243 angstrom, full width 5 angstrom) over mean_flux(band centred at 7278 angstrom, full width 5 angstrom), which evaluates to 2.01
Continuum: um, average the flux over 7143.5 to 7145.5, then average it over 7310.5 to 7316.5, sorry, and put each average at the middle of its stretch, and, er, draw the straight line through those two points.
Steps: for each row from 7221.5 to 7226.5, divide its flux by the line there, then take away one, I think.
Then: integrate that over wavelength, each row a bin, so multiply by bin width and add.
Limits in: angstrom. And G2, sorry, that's -0.10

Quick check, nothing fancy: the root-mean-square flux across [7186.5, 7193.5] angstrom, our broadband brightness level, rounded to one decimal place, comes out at 19.2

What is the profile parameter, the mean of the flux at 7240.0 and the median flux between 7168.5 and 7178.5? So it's 20.1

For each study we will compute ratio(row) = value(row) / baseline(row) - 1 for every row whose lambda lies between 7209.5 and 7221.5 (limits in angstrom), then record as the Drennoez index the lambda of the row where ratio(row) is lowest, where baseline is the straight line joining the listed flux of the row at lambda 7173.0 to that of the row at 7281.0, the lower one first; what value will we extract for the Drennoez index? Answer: 7210.0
